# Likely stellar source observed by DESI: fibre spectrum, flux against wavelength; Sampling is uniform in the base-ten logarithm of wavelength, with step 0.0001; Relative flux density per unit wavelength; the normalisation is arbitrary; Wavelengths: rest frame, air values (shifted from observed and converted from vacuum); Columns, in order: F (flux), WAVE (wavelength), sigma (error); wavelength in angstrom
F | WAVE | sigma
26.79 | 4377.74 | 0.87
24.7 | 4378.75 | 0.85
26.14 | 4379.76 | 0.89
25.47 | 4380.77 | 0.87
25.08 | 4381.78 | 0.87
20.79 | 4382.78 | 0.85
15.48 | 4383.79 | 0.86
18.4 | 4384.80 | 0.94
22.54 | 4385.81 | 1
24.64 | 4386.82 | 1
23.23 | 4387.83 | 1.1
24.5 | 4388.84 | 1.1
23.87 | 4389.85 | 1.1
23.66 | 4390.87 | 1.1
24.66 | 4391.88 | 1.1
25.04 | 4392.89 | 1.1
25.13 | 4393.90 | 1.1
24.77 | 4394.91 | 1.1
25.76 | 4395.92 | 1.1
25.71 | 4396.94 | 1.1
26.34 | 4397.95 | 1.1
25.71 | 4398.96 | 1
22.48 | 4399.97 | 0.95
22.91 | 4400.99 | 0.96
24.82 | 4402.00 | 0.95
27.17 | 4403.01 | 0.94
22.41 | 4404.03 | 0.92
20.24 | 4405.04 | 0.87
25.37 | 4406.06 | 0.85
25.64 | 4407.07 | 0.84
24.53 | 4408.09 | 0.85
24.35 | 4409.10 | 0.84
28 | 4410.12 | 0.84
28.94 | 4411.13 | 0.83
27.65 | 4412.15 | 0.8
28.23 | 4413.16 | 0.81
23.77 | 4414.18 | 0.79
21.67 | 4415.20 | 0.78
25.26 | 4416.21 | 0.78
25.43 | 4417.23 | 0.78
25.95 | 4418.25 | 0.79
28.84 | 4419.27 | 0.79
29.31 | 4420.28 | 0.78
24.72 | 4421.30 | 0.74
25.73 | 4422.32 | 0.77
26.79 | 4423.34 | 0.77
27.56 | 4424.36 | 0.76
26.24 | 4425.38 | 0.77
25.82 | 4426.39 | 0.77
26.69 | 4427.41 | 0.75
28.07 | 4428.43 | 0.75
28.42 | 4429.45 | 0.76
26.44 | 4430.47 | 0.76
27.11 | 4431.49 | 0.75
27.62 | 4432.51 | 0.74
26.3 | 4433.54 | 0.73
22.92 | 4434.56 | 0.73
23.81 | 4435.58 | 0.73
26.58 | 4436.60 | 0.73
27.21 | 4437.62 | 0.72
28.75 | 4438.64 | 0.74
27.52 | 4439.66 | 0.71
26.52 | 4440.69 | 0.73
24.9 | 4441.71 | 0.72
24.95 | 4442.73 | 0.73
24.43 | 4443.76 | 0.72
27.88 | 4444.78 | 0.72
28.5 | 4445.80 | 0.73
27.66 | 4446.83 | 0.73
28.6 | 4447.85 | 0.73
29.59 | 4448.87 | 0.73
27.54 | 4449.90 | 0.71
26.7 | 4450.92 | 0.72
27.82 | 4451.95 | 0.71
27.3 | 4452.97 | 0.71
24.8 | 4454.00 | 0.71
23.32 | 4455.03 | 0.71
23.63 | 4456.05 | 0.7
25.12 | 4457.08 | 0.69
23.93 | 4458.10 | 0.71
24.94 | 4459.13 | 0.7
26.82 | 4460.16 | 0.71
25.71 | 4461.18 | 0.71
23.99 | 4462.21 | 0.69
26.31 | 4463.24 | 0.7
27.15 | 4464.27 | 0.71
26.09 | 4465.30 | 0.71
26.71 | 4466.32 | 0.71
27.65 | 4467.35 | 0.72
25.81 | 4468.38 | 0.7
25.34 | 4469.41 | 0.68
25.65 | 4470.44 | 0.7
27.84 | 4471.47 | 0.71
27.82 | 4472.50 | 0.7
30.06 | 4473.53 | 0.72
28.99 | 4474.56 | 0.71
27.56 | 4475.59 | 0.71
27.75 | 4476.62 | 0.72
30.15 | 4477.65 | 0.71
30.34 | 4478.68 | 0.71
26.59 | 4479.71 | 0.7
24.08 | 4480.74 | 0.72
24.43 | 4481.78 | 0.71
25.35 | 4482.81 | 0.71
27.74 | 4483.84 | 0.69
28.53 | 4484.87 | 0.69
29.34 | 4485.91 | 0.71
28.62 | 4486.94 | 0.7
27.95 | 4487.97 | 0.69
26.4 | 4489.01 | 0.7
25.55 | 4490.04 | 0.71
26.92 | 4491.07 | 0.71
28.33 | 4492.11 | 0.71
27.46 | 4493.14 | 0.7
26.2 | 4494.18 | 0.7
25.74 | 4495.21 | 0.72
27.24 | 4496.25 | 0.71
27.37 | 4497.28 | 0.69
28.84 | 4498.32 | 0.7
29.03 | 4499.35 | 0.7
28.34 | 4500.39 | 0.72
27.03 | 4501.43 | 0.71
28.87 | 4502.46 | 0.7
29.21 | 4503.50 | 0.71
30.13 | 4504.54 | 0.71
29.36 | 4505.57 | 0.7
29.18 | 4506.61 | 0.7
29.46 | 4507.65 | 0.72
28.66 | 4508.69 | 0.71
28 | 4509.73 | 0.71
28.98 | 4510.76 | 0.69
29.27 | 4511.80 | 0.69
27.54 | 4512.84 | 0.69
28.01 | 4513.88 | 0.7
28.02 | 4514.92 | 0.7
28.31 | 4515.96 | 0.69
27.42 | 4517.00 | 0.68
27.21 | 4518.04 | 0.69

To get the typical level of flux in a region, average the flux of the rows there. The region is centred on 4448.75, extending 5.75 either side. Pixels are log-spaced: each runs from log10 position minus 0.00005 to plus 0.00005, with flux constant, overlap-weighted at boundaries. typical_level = 27.3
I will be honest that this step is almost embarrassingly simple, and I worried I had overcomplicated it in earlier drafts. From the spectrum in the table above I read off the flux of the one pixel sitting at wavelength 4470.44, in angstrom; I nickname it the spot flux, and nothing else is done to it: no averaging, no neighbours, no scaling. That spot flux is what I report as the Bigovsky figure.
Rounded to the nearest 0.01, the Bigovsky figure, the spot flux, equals 25.65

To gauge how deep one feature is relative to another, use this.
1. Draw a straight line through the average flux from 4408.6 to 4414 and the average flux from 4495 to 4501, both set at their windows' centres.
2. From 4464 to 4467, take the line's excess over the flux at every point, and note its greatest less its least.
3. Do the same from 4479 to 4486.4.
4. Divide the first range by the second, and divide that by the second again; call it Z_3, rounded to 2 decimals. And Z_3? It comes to 0.04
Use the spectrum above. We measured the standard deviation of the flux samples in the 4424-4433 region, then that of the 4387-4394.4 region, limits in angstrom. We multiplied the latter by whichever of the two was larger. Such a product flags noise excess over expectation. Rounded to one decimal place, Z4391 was 0.6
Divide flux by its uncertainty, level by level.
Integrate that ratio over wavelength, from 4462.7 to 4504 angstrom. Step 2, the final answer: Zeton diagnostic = 1604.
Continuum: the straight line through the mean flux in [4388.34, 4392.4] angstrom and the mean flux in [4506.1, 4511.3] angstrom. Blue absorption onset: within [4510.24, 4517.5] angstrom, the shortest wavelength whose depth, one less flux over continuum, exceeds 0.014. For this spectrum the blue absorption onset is 4512.84 angstrom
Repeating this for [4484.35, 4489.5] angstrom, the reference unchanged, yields 4489.01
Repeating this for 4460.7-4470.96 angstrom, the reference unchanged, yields 4461.18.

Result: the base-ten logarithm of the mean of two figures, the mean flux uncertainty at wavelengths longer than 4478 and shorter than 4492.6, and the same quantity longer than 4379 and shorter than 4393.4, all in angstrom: -0.072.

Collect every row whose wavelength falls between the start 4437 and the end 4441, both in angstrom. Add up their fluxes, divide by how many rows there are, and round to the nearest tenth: 27.5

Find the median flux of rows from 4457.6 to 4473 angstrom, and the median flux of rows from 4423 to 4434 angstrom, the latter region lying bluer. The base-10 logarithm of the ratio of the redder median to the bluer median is -0.011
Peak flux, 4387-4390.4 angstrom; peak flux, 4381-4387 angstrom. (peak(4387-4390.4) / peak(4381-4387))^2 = 0.95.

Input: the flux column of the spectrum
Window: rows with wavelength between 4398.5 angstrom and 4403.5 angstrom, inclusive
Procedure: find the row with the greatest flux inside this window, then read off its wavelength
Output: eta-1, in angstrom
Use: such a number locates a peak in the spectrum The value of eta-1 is 4403.01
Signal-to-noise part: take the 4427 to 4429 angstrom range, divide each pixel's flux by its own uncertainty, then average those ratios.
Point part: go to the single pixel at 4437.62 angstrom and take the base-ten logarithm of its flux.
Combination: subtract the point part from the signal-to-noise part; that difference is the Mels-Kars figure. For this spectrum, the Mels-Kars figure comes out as 35.1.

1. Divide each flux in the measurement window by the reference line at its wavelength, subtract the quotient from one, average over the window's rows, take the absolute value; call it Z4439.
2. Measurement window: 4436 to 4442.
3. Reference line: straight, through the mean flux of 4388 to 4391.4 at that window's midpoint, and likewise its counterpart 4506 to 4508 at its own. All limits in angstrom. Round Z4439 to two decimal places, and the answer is 0.03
